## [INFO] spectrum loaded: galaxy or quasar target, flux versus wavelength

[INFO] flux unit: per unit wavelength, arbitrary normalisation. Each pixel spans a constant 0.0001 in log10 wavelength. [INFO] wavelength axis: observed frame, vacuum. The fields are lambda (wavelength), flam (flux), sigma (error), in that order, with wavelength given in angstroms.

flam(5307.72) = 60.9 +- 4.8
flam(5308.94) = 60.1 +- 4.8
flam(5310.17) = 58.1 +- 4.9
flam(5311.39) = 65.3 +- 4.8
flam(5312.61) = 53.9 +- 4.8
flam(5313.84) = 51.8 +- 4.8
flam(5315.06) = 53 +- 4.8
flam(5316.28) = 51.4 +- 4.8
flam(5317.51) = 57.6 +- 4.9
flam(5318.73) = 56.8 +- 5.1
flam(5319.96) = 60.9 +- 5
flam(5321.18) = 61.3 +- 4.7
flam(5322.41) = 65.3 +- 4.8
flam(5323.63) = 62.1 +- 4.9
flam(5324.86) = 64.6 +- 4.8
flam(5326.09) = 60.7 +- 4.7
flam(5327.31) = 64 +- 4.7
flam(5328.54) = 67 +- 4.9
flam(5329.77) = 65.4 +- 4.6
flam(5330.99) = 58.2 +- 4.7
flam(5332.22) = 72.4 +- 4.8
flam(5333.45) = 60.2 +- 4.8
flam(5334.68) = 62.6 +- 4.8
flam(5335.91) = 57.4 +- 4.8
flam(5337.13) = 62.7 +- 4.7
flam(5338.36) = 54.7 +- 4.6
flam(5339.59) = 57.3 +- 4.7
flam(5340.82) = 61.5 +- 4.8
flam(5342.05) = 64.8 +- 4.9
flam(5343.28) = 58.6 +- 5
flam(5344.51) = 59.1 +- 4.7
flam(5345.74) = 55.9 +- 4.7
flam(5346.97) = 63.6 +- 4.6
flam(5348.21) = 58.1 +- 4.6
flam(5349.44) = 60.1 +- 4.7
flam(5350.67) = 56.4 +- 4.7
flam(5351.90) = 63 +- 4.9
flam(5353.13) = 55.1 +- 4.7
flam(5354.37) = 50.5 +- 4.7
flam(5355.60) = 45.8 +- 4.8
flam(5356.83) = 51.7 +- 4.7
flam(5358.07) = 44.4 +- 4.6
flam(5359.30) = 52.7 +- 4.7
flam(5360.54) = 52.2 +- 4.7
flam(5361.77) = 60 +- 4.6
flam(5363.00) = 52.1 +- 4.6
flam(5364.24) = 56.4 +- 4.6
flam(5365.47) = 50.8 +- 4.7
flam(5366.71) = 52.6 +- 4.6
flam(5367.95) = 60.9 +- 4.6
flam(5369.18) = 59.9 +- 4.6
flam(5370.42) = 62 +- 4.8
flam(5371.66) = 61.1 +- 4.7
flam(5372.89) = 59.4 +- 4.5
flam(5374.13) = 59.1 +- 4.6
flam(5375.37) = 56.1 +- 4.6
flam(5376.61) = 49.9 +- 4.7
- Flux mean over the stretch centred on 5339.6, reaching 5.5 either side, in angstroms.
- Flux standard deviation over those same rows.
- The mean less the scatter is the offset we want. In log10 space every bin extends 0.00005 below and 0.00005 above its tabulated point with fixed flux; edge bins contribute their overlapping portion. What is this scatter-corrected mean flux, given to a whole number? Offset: 57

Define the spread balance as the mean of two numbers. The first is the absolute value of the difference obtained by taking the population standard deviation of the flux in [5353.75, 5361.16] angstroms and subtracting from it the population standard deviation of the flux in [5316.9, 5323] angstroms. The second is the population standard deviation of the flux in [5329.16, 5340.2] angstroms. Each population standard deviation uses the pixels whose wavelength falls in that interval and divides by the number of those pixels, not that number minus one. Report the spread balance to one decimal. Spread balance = 2.6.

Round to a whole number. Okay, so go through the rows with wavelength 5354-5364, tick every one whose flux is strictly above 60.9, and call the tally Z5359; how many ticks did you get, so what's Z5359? 0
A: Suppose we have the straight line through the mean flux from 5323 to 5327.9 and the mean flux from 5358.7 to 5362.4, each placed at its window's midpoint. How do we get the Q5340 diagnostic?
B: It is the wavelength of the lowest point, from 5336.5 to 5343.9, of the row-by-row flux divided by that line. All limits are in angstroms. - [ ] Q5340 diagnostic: 5338.36 angstroms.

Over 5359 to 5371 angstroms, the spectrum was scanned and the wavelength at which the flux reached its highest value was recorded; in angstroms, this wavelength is 5370.42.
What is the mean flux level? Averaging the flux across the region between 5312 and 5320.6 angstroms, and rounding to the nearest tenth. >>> 55.1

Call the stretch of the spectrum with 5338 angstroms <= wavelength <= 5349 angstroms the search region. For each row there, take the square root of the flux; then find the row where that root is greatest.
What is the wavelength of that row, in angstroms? 5342.05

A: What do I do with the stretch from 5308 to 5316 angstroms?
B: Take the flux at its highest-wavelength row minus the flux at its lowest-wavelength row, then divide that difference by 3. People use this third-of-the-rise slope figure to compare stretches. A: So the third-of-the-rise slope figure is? -2.4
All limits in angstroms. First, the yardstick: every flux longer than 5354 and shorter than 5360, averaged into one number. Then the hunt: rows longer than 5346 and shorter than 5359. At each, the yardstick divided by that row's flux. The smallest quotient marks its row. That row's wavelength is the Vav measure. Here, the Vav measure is 5346.97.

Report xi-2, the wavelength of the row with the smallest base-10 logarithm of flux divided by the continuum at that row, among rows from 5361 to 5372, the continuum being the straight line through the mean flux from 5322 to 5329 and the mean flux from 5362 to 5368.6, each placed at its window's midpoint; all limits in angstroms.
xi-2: 5365.47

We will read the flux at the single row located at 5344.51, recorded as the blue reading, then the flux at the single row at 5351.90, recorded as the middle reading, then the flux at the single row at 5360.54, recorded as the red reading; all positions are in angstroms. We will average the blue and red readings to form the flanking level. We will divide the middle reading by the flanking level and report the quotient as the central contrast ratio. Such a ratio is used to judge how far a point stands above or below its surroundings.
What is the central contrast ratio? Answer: 1.13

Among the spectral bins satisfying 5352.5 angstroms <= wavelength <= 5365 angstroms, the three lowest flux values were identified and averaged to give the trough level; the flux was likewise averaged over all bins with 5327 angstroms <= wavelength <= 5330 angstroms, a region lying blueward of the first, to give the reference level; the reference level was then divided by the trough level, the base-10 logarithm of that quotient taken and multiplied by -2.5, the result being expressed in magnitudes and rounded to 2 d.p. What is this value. -0.36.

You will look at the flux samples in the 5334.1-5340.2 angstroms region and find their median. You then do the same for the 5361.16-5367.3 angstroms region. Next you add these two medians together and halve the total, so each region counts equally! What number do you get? 55.0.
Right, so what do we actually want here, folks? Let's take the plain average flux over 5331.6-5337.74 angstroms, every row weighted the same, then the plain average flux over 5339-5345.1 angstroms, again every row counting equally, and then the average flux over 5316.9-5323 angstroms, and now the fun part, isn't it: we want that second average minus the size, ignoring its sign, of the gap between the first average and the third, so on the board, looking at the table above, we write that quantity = 57.6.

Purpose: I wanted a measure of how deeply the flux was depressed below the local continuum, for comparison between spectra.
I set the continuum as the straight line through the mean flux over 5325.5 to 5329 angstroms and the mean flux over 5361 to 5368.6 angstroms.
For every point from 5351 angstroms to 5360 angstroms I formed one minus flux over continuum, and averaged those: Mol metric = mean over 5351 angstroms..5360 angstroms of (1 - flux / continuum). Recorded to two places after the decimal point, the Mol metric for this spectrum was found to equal 0.10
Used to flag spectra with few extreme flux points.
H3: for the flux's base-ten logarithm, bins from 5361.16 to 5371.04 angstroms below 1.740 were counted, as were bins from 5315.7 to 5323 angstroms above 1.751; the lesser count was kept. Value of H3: 3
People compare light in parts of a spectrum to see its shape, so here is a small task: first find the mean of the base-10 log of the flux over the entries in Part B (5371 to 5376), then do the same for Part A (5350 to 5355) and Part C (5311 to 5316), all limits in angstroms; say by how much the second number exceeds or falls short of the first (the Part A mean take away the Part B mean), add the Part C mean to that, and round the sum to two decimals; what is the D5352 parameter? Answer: 1.72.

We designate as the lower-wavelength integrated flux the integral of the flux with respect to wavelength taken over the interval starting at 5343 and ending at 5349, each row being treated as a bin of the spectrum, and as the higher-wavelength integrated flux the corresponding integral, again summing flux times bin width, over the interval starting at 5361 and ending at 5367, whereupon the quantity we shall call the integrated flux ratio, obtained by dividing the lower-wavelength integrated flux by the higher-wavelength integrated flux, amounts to 1.08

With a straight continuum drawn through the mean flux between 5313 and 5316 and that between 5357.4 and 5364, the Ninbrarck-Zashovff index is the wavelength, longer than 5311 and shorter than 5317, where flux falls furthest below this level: 5316.28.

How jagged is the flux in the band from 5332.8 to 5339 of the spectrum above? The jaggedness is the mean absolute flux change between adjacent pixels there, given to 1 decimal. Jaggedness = 5.2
